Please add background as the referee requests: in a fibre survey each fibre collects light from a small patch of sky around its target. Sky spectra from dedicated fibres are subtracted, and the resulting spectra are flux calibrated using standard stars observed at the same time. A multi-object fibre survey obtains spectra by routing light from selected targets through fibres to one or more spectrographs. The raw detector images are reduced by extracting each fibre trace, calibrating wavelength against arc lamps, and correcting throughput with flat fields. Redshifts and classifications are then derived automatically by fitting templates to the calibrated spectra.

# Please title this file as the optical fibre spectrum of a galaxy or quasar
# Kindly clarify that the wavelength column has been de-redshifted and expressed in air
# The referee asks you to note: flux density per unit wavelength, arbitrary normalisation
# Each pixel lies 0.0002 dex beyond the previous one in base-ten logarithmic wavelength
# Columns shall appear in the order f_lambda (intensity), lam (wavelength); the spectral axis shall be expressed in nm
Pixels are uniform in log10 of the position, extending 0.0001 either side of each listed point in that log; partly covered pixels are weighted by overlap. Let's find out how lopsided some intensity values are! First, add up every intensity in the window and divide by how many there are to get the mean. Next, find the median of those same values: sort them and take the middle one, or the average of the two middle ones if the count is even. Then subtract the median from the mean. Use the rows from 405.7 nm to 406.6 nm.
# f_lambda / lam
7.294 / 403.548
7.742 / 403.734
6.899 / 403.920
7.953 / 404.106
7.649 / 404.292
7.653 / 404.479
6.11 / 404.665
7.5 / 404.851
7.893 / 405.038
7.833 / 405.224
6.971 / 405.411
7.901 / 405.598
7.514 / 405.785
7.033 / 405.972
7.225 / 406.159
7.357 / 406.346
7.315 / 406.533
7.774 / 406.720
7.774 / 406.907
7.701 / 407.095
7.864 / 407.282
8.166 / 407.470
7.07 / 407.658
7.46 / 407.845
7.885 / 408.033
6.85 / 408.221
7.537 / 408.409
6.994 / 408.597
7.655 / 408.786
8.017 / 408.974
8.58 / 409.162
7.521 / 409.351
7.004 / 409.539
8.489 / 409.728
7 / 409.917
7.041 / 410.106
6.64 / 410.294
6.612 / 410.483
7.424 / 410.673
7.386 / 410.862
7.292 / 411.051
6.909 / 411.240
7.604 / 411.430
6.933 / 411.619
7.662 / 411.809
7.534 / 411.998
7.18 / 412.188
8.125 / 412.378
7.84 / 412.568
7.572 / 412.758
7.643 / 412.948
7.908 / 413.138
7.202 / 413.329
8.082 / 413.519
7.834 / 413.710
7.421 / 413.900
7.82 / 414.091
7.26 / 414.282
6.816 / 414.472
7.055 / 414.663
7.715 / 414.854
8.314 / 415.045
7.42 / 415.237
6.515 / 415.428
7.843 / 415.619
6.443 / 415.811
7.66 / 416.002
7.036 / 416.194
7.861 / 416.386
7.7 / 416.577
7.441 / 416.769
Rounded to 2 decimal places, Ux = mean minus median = -0.03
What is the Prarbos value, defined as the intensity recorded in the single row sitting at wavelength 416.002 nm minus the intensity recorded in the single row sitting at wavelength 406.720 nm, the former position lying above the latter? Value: -0.11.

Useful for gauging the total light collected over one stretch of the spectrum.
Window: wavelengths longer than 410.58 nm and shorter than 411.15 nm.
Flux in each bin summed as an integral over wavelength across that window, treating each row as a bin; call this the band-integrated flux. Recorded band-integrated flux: 4.2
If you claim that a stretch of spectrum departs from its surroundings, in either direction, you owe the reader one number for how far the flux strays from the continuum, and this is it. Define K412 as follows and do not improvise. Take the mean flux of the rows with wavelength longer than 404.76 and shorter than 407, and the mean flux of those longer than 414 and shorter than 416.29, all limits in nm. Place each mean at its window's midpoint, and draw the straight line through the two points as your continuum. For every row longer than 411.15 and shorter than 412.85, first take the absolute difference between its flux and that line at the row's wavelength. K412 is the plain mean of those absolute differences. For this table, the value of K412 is 0.355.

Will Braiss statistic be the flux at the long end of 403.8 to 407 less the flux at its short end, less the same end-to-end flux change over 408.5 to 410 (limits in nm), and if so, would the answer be 0.9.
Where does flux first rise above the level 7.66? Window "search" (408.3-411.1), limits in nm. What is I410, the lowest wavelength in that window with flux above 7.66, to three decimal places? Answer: 408.974 nm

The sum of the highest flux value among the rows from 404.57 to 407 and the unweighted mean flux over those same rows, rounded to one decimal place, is 15.3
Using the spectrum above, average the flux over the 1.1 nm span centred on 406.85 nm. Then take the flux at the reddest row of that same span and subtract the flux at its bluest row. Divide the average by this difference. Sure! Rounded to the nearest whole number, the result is 15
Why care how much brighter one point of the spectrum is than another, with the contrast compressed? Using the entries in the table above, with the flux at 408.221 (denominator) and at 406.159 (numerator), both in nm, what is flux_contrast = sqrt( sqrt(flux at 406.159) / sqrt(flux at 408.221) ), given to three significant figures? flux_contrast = 1.01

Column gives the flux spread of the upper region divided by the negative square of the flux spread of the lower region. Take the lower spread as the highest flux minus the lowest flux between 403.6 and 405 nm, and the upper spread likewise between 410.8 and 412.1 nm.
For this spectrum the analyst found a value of -0.22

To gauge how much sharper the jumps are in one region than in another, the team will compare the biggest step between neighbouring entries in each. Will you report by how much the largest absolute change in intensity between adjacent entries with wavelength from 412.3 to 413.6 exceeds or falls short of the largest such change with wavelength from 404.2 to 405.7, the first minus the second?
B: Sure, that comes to -0.7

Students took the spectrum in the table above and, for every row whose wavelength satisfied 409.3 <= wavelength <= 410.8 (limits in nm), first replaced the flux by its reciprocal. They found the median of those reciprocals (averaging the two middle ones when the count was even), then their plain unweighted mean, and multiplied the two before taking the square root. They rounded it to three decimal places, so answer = 0.141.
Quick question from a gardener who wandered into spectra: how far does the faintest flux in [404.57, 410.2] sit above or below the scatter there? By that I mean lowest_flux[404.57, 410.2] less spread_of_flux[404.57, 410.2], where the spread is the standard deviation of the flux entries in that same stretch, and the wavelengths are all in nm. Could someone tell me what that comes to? 5.6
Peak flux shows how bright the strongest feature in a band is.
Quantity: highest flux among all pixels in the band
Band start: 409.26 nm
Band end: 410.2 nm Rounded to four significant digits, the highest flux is 8.489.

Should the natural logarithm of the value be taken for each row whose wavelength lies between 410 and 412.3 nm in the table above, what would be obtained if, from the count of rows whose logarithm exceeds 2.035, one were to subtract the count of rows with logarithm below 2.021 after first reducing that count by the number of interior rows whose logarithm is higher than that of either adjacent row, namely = -6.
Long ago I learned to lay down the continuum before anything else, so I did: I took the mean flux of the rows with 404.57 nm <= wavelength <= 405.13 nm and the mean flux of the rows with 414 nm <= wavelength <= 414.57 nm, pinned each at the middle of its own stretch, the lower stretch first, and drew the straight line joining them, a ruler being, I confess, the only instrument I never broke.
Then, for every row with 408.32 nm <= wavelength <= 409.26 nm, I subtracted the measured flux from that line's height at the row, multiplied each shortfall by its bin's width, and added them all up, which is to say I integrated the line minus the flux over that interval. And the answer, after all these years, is -0.50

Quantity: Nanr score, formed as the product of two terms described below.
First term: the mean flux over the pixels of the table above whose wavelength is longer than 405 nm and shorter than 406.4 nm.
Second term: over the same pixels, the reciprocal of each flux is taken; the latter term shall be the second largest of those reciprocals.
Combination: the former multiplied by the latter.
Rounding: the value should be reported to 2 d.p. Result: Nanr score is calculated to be 1.06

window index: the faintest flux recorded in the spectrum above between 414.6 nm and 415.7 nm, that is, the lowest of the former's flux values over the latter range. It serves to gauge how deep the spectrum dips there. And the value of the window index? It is 6.515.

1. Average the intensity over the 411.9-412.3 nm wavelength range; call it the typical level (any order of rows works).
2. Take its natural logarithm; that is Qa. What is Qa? 2.00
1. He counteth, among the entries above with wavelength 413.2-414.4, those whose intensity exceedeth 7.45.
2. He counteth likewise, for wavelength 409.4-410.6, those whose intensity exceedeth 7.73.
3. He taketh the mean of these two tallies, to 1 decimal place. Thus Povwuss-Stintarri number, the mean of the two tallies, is 2.0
